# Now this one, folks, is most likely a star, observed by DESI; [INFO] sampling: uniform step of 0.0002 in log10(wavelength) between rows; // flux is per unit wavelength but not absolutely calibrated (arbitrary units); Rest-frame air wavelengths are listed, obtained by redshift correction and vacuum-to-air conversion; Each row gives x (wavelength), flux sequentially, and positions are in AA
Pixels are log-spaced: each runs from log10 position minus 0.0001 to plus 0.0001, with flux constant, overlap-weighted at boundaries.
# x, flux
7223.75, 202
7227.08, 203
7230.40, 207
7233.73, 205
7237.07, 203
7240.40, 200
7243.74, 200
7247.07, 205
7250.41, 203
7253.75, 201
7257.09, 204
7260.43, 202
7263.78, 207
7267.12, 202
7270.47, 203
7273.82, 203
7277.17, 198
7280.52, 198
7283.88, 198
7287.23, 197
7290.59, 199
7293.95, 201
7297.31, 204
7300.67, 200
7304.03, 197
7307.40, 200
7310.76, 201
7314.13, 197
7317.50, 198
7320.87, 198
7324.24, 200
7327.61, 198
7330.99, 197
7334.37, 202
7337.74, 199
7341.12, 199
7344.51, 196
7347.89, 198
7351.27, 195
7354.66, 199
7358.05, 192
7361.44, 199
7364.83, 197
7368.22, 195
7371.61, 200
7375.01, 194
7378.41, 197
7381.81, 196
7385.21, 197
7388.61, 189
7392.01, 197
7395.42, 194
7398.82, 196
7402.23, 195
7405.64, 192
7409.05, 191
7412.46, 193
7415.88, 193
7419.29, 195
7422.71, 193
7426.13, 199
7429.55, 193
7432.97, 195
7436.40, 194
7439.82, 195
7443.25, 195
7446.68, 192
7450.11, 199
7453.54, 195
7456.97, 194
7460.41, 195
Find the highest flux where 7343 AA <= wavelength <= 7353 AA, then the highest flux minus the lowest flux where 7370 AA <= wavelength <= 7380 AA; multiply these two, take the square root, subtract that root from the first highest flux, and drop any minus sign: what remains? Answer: 164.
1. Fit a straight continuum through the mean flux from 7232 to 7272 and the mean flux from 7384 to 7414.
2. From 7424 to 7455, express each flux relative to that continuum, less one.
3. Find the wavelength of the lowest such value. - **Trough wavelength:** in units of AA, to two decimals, 7429.55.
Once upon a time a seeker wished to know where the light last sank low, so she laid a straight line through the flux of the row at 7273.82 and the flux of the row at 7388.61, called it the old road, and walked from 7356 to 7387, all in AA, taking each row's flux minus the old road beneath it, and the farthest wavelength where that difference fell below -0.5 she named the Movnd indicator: 7358.05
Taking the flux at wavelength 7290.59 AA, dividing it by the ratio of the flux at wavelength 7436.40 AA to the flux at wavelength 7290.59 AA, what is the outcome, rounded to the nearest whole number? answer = 204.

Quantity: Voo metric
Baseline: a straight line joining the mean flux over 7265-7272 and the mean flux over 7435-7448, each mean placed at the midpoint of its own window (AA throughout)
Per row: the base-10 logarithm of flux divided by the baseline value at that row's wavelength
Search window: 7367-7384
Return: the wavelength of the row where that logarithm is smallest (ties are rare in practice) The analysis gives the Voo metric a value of 7375.01 AA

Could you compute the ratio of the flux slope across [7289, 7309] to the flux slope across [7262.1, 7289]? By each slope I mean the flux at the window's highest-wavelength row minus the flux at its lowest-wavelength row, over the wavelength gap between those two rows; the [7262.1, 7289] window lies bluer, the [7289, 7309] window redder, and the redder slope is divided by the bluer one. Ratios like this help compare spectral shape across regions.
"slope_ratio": -0.1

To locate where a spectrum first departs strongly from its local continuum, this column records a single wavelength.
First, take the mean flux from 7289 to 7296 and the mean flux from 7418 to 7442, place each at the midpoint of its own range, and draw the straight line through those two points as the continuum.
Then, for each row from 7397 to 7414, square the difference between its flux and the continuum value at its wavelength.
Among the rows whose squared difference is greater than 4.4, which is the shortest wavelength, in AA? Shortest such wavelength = 7405.64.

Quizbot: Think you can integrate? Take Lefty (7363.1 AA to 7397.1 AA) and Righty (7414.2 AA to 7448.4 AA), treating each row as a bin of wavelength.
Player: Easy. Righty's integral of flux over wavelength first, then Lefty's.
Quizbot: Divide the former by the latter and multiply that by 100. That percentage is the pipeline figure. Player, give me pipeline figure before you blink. 100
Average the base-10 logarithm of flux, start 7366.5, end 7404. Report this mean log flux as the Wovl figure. 2.29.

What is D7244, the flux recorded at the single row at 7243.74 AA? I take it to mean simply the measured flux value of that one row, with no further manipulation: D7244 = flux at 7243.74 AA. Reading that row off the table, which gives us 200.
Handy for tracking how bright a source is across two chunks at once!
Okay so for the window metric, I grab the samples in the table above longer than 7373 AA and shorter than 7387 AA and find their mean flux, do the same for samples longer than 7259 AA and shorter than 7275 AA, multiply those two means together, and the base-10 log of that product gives 4.60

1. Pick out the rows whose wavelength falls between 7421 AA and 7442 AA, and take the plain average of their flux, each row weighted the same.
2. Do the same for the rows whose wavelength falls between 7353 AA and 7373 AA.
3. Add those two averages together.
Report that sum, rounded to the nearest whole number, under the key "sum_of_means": 392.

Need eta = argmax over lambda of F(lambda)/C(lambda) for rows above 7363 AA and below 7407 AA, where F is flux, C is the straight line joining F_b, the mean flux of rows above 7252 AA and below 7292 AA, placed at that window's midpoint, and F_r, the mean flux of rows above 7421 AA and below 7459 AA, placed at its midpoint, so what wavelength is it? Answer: 7371.61 AA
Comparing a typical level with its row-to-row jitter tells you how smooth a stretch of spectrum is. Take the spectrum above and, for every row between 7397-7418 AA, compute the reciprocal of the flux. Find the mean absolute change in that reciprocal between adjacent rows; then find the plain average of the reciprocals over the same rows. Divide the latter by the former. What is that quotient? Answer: 138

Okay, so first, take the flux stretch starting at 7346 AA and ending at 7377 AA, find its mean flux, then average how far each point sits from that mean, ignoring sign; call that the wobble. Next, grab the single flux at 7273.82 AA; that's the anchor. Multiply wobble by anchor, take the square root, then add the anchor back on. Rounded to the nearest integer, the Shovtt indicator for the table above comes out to 224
